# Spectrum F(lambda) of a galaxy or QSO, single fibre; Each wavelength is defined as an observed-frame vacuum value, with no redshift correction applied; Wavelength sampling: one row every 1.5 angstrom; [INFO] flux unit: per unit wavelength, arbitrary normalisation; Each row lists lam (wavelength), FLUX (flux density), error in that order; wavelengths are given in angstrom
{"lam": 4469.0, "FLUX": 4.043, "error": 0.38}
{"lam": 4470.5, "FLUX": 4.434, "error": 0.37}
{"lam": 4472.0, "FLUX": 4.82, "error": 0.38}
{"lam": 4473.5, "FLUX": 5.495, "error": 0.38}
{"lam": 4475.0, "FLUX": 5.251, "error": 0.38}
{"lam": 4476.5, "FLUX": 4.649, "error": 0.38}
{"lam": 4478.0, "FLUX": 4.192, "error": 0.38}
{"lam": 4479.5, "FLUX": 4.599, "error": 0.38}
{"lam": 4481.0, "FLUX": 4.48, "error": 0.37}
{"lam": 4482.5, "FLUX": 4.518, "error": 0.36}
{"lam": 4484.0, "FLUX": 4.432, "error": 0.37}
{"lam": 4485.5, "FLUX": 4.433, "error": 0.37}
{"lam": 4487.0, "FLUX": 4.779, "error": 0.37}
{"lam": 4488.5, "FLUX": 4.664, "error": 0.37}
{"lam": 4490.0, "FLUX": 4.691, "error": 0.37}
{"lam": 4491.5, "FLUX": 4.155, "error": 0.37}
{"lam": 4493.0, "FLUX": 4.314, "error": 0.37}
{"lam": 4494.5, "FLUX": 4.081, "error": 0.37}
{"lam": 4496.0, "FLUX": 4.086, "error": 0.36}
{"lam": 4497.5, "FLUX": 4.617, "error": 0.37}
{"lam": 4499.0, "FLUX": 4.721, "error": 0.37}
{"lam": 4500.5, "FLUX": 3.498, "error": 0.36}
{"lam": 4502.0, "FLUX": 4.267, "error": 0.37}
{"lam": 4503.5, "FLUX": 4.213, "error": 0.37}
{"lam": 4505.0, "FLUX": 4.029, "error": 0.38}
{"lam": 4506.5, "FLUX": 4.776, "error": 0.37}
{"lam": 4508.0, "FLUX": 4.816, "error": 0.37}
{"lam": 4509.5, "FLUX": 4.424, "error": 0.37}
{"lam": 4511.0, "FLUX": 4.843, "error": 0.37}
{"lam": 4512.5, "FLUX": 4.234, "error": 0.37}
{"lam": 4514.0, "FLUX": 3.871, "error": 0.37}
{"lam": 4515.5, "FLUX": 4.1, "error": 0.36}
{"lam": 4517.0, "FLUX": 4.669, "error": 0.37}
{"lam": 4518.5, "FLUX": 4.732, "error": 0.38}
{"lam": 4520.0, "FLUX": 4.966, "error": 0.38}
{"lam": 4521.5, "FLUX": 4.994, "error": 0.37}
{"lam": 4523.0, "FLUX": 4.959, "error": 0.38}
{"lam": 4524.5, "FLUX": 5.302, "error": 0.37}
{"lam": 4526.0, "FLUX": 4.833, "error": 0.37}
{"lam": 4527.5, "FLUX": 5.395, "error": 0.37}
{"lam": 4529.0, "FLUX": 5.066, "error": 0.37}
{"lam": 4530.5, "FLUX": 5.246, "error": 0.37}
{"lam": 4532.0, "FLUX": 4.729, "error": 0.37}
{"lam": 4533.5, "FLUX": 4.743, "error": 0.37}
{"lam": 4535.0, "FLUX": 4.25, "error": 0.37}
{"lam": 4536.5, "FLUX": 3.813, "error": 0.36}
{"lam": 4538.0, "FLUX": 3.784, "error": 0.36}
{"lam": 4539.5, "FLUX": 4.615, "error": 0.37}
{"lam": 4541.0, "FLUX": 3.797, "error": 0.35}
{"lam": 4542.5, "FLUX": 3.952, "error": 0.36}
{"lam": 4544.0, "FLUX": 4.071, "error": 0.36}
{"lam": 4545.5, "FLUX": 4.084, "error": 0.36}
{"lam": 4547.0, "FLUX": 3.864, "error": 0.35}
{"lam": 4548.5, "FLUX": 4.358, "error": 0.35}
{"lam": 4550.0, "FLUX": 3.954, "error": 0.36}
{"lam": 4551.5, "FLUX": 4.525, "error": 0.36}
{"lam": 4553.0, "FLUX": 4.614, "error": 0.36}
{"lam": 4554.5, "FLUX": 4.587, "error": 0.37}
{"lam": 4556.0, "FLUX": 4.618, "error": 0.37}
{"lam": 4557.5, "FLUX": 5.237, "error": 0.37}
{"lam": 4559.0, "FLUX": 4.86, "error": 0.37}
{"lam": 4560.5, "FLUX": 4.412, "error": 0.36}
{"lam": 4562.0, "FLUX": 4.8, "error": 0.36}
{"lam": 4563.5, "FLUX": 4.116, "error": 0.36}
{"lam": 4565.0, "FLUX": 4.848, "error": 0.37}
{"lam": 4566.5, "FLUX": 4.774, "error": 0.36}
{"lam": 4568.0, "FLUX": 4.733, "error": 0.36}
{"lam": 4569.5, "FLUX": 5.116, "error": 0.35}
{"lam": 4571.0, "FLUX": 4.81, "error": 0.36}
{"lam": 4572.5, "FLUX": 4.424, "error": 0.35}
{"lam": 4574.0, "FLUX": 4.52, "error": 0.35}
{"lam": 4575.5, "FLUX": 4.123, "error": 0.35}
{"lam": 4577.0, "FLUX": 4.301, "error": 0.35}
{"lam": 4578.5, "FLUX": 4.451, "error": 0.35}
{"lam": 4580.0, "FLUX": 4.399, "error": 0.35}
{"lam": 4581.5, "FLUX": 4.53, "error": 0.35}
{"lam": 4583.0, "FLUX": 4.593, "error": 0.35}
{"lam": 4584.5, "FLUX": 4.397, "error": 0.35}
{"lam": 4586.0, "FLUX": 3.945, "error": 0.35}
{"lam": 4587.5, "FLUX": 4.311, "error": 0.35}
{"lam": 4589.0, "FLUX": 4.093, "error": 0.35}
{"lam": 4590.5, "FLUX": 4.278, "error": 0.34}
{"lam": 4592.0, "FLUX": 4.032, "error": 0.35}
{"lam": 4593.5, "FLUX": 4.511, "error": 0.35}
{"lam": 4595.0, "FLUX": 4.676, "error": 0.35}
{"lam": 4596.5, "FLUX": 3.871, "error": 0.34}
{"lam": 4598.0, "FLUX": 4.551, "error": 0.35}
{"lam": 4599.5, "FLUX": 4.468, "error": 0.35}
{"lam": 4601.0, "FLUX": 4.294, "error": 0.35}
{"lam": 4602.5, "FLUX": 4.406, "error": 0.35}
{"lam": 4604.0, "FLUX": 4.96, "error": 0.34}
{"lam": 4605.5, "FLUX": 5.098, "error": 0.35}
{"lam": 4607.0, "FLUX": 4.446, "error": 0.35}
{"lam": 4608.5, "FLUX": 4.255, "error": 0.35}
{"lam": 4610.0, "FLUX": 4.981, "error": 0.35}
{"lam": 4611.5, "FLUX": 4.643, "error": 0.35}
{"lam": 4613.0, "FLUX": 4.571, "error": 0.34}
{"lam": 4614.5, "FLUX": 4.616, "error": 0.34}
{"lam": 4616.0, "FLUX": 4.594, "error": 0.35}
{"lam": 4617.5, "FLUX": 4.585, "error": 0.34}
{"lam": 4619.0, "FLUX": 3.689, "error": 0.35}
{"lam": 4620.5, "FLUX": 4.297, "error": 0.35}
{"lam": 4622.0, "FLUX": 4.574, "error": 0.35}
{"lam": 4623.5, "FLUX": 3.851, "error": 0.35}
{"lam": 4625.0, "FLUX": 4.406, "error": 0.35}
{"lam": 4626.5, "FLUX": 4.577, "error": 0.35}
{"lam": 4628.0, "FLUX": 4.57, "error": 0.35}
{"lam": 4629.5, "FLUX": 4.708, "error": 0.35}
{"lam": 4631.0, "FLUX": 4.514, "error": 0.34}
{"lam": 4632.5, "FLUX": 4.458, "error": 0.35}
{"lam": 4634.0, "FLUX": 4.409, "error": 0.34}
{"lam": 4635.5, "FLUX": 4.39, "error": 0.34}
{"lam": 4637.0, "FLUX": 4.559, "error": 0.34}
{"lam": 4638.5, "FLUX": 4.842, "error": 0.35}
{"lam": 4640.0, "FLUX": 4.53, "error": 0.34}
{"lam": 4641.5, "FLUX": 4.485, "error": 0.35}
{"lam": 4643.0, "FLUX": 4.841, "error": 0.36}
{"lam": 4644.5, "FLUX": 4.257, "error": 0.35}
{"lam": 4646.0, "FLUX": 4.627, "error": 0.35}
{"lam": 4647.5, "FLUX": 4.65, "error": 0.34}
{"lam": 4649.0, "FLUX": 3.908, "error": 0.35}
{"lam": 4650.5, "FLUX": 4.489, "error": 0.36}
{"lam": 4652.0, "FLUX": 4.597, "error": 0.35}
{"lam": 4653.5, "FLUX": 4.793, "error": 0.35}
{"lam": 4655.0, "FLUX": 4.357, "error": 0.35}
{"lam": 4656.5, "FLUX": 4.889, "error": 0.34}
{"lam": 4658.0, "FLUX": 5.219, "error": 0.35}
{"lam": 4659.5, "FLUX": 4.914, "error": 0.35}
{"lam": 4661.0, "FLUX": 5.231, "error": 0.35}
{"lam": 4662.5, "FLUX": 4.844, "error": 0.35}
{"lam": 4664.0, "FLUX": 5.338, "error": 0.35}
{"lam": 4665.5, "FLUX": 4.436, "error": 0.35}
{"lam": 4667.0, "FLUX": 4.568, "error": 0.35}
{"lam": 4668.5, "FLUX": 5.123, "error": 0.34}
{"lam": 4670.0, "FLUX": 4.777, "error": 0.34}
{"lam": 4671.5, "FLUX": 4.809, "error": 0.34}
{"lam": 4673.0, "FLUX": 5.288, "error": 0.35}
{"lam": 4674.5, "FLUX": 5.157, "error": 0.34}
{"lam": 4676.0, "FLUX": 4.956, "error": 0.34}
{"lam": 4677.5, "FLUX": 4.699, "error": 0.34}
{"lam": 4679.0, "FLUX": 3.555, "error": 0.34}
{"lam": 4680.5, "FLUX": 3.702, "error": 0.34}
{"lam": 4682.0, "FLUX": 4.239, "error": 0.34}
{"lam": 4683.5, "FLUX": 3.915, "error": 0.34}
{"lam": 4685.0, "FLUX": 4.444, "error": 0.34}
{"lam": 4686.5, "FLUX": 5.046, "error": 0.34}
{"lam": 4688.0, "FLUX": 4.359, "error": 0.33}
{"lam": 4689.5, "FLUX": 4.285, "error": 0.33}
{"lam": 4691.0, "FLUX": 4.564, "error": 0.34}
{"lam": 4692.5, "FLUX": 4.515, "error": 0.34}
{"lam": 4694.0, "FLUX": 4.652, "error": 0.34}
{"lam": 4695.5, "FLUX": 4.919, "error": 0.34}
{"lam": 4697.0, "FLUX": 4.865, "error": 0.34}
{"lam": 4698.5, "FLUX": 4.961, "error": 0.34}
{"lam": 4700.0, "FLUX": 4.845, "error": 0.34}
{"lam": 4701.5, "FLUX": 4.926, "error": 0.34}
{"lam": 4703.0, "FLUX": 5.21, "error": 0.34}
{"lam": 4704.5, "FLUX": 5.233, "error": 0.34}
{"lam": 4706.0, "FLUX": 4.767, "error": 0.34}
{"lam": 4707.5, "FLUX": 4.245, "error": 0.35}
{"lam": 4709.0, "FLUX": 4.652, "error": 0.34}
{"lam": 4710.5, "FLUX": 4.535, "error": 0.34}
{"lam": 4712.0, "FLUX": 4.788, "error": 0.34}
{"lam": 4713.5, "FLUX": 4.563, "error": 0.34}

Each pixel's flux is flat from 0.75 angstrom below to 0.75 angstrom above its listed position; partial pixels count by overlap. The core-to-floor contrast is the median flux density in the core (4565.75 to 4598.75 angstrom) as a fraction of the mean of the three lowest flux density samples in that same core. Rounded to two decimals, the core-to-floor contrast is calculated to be 1.12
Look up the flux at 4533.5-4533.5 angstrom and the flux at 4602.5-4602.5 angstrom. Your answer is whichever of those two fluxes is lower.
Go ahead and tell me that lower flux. 4.41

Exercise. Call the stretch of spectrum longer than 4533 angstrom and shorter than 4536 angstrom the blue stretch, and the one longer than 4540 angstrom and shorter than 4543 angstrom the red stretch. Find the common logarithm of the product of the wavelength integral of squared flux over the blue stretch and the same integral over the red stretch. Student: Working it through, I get 3.44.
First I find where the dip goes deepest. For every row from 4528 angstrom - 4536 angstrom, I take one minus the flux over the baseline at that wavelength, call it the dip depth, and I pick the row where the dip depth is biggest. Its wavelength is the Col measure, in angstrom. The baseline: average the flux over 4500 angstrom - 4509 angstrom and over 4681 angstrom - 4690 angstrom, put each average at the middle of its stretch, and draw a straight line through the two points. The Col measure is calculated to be 4535.0 angstrom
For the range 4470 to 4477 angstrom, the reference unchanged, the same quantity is 4470.5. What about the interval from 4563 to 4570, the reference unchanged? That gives 4563.5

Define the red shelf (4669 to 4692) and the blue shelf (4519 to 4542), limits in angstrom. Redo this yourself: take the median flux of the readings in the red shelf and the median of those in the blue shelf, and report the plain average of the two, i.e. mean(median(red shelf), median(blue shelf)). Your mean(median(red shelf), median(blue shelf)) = 4.70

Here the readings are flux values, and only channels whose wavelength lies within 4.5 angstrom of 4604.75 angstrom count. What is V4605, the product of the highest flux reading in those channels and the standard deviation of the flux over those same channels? 1.7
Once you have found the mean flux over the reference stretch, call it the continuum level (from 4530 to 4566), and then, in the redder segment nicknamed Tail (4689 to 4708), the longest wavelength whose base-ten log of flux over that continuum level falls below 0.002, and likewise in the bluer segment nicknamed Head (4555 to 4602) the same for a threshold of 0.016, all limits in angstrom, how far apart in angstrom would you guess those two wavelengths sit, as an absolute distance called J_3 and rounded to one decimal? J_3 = 106.5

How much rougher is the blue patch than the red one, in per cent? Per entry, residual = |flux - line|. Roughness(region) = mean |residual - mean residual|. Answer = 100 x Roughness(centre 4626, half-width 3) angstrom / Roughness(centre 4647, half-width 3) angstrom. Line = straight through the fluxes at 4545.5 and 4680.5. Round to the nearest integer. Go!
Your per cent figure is 88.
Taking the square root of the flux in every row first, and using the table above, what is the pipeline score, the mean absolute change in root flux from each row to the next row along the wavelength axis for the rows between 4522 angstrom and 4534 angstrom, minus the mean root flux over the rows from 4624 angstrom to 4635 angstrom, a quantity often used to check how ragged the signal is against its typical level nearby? -2.05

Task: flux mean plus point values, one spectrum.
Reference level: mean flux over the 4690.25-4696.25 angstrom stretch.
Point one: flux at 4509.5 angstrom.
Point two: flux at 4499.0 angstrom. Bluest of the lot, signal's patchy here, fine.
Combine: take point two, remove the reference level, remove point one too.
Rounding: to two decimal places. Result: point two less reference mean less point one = -4.37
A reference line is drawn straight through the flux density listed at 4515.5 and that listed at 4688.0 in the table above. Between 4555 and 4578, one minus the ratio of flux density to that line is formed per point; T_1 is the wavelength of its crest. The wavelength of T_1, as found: 4575.5 angstrom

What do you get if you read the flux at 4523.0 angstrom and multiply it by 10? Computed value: 49.6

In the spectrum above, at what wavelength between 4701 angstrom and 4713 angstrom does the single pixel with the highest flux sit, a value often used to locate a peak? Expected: 4704.5 angstrom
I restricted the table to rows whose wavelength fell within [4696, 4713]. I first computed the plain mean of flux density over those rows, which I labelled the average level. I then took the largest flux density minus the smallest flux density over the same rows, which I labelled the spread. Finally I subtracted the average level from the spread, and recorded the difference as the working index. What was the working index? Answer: -3.8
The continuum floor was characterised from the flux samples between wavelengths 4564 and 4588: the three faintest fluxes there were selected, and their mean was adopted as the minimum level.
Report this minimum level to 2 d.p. 4.12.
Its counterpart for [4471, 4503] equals 3.89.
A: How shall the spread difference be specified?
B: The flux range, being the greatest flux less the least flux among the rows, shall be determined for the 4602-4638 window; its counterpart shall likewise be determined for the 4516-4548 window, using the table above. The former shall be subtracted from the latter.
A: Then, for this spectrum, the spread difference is 0.20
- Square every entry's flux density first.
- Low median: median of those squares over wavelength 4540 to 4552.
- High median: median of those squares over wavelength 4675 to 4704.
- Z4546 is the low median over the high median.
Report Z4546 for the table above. 0.74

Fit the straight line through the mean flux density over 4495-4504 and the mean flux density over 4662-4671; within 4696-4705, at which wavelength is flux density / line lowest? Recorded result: 4700.0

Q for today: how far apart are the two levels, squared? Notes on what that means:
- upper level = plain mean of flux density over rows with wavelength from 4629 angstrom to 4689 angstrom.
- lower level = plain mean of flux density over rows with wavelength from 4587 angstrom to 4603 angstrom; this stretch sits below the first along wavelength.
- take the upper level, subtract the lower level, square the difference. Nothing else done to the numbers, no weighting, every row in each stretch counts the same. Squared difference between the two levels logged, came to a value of 0.093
